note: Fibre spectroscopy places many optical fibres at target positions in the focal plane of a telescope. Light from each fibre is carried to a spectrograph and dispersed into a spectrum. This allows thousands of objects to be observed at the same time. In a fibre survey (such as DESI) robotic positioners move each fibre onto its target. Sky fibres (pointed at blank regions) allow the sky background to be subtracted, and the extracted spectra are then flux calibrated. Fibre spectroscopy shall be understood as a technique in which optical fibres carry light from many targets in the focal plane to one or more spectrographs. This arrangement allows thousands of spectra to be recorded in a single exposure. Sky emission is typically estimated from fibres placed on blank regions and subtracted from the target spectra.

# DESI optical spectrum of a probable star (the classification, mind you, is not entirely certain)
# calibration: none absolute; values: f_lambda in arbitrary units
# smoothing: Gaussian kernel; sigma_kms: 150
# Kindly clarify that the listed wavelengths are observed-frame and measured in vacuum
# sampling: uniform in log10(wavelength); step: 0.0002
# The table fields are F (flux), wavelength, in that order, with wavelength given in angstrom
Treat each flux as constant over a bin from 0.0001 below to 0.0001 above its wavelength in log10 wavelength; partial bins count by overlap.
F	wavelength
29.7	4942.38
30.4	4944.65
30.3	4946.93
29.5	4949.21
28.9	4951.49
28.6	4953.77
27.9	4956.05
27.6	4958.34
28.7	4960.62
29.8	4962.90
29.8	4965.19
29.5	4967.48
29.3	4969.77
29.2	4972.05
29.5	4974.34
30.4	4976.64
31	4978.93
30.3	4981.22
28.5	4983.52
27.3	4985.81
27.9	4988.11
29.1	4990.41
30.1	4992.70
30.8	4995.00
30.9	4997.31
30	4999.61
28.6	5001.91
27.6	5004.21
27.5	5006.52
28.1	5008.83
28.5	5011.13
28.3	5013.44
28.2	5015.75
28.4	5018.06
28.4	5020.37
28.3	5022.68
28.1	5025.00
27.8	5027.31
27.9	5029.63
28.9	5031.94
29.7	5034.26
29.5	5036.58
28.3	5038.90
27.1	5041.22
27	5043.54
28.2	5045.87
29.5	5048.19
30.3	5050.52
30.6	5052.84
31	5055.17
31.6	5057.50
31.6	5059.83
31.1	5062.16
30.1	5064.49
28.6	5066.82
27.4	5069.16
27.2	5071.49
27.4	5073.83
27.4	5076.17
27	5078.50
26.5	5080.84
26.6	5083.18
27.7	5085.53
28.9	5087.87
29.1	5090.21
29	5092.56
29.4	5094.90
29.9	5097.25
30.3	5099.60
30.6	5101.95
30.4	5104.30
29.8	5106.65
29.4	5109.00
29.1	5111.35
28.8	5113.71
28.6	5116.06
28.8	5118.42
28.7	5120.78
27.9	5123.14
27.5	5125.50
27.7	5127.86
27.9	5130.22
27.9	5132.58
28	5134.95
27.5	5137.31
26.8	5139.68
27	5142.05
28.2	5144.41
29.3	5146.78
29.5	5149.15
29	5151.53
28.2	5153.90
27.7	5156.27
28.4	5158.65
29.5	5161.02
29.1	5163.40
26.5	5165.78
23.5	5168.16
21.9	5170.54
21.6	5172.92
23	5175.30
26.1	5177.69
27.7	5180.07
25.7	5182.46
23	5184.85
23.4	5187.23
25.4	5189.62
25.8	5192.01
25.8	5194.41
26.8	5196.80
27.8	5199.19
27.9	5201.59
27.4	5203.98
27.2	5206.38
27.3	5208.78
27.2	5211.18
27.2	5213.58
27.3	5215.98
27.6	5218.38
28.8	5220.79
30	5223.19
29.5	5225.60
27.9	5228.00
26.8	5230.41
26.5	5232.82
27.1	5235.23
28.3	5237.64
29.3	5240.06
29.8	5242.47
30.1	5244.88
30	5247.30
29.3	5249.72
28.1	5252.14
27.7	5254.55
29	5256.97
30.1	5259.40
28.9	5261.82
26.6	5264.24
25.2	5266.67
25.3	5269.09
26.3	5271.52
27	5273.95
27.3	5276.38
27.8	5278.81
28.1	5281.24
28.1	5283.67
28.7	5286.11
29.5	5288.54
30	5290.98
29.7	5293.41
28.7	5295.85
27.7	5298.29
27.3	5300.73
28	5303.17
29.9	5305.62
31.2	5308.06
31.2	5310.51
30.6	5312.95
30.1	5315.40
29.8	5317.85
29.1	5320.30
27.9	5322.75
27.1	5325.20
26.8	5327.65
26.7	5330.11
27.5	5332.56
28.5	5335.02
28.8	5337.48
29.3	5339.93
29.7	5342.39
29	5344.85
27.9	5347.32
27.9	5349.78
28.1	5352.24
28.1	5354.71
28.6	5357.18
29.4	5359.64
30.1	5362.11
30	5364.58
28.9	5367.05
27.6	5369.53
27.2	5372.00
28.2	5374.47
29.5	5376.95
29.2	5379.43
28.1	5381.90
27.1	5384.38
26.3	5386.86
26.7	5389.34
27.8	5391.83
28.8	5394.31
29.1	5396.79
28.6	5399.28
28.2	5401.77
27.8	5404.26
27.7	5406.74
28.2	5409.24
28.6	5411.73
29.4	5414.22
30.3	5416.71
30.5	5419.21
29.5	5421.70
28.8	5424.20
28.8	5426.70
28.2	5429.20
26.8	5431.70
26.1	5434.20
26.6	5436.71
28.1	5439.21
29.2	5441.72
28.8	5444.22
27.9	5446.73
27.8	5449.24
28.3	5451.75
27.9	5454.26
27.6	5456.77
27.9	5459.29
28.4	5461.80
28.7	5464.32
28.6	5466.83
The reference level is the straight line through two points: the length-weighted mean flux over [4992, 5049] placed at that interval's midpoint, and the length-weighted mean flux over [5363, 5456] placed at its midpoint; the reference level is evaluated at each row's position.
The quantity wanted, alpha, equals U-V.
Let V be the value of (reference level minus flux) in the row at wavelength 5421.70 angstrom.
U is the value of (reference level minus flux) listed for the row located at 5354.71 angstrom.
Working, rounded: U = 0.2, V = -1.2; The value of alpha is 1.5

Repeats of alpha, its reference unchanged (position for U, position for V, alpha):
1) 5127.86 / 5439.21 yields 0.7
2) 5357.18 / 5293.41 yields 1.0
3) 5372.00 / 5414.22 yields 2.2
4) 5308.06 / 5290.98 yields -1.2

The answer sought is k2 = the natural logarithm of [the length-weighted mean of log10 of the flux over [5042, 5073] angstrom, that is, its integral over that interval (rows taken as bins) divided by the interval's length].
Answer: 0.385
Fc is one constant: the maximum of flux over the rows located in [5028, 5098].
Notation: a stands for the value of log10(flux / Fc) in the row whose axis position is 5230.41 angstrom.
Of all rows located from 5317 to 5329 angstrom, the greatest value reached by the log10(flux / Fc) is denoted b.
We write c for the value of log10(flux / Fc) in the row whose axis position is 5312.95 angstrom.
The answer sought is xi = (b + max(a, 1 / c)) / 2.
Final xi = -0.0485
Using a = -0.07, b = -0.0255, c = -0.01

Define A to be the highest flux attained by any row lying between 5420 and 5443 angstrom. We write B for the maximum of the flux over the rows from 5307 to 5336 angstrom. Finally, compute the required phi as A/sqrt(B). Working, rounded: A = 29.5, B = 31.2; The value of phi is 5.28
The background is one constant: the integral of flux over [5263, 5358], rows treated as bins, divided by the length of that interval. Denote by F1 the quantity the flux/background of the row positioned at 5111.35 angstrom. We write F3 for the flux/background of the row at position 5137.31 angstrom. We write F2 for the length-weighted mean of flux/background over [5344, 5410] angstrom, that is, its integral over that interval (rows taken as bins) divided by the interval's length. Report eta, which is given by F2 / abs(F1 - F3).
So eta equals 18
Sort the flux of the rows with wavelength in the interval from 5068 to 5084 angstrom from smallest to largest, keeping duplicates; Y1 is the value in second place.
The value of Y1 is 26.6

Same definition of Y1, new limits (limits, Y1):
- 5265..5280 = 25.3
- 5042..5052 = 28.2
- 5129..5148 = 27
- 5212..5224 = 27.3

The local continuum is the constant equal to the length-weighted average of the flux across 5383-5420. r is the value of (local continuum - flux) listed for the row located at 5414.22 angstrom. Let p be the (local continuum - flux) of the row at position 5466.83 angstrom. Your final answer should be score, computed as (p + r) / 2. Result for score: -0.7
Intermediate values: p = -0.3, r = -1.1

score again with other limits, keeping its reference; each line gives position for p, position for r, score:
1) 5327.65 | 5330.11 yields 1.6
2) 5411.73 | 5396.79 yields -0.5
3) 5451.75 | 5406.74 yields 0.3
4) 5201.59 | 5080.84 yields 1.1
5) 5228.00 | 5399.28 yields 0.1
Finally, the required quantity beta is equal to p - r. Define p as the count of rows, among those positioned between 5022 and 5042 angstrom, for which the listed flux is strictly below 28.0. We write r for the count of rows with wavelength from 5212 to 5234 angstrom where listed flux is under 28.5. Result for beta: -3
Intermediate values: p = 3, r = 6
